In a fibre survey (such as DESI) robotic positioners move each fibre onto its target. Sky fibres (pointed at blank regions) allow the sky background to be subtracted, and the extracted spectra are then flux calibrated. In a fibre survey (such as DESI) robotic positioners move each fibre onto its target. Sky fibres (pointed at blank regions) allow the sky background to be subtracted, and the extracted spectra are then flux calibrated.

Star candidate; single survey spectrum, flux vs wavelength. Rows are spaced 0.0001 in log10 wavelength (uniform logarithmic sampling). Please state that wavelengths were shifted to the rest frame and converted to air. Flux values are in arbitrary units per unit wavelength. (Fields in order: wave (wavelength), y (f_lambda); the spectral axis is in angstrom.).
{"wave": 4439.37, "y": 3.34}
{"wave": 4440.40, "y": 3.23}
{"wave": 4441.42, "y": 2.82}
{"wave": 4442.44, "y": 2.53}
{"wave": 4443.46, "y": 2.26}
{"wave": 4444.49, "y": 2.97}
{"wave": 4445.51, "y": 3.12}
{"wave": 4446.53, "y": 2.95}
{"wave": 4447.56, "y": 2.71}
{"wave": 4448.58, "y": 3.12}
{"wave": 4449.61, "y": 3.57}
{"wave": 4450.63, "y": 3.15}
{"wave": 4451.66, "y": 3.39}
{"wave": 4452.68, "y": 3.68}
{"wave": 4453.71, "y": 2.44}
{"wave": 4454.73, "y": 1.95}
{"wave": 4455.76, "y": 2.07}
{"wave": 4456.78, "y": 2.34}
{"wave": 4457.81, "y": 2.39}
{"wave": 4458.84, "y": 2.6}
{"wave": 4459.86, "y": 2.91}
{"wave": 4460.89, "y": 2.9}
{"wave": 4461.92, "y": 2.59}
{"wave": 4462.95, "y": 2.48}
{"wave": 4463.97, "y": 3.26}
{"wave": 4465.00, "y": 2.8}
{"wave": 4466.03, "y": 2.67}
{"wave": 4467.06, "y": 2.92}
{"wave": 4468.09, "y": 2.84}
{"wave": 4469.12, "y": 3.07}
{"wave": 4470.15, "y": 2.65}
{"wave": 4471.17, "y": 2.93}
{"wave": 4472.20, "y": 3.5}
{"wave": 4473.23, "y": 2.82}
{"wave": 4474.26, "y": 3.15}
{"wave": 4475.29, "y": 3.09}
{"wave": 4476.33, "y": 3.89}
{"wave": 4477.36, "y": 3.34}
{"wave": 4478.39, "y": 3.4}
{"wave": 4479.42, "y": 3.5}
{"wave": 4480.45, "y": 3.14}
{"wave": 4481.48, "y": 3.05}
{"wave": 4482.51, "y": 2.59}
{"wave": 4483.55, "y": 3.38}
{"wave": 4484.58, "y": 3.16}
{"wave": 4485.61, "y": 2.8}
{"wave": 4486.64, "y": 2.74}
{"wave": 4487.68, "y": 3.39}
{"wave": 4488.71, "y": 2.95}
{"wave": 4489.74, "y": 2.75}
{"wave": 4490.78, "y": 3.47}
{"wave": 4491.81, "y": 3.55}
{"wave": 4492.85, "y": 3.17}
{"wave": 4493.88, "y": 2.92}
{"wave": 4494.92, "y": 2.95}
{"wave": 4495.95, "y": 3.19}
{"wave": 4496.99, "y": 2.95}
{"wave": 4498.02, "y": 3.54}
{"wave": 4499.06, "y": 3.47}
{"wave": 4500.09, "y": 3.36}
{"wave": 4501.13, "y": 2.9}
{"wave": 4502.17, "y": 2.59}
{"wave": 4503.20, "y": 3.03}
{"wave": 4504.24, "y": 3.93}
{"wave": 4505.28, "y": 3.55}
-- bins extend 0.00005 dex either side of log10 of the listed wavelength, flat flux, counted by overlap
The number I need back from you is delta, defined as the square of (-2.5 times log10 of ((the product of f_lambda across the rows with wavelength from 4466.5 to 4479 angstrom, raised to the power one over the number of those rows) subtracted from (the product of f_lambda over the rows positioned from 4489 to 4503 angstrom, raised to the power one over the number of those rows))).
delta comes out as 28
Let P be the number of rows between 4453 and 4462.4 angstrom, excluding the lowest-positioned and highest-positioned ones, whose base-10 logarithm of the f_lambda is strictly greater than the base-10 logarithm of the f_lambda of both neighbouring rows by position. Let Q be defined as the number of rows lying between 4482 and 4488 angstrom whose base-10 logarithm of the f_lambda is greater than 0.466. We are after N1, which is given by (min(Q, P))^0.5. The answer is 1.0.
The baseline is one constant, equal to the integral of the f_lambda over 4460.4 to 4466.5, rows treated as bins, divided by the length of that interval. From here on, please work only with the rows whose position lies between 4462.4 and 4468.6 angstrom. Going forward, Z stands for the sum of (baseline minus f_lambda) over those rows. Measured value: -0.3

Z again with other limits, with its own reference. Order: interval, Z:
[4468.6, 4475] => -1.4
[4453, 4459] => 2.9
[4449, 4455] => -1.5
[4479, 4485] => -2.1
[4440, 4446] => -0.2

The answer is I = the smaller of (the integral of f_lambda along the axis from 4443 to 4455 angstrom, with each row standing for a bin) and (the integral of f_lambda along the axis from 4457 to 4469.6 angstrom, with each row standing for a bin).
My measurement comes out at 34.9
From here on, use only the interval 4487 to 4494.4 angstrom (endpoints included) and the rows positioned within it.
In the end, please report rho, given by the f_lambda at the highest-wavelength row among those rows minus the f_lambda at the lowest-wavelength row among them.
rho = -0.47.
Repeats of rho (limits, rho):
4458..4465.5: 0.20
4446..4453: 0.73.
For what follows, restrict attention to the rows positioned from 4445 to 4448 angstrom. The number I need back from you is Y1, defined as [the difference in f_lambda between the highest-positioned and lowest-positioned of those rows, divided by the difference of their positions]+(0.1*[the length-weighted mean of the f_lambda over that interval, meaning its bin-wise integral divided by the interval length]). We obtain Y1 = 0.09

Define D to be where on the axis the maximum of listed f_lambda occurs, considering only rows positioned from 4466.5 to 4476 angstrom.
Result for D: 4472.20 angstrom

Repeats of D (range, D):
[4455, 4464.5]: 4463.97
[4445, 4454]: 4452.68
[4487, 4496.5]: 4491.81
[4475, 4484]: 4476.33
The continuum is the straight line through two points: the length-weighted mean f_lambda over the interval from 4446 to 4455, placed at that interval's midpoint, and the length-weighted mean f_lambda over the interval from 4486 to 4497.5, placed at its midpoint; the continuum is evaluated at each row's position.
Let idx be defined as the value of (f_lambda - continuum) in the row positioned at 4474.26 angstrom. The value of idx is 0.1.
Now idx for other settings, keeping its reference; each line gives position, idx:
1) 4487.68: 0.3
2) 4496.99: -0.1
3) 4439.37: 0.3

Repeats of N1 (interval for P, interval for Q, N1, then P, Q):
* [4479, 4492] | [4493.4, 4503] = 1.4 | 2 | 6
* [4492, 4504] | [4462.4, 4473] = 1.4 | 2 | 4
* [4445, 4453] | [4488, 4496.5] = 1.0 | 1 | 6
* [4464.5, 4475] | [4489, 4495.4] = 1.7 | 3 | 4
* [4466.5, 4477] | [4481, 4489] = 1.7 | 3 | 5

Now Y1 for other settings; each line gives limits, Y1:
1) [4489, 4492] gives 0.71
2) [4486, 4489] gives 0.40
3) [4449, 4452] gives 0.25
